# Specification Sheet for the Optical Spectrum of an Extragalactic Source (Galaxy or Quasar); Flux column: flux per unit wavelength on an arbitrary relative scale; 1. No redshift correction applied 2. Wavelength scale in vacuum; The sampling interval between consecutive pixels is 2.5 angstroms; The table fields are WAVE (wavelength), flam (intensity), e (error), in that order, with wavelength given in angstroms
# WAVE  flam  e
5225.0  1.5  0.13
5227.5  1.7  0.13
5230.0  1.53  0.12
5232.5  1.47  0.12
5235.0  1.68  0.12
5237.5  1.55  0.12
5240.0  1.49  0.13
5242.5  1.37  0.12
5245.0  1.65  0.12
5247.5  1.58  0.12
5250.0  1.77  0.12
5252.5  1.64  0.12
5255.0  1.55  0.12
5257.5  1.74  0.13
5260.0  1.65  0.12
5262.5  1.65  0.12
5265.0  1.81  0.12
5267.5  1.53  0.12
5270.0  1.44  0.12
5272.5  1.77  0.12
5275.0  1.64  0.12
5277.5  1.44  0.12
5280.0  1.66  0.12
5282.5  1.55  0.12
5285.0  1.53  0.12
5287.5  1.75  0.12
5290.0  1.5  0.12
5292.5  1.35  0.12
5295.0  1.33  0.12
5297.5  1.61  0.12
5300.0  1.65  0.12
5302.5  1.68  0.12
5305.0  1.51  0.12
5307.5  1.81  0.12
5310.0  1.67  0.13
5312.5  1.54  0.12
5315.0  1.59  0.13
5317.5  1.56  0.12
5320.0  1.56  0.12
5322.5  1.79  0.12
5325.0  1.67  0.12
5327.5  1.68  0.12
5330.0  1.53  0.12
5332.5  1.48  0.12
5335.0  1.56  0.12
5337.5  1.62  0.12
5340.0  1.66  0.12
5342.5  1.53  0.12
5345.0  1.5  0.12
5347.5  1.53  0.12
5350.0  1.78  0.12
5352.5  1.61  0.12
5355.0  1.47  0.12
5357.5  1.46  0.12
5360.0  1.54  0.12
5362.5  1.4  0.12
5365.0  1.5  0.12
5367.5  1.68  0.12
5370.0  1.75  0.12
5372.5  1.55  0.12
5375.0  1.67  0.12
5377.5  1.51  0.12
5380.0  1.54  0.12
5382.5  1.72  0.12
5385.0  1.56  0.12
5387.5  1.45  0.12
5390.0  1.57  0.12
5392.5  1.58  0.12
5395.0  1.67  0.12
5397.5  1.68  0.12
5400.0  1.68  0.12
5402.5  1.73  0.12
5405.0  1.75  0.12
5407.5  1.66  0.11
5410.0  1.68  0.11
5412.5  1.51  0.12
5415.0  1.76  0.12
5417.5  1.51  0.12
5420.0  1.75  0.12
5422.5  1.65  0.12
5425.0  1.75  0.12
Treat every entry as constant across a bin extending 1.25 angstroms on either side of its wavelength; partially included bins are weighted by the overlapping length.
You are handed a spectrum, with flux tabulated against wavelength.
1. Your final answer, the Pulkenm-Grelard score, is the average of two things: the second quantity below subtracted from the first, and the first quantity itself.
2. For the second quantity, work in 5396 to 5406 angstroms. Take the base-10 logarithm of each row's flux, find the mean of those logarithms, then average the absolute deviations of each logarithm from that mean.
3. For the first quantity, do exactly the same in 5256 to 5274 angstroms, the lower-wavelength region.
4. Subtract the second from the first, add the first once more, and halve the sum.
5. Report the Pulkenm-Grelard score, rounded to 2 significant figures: 0.023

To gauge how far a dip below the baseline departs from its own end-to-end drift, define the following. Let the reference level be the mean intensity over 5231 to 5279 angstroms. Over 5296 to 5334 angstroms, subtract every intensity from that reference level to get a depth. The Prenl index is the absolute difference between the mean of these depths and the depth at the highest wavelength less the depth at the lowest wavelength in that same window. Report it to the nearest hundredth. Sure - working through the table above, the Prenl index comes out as 0.15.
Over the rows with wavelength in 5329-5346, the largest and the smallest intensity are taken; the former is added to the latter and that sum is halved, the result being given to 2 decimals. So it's 1.57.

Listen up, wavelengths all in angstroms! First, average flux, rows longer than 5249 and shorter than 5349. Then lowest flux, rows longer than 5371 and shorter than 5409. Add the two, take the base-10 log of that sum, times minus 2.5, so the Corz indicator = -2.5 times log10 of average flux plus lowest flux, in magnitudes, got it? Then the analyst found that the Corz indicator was -1.21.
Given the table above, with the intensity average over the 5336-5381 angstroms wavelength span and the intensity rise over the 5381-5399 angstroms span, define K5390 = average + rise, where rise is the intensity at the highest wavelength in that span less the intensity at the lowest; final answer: 1.53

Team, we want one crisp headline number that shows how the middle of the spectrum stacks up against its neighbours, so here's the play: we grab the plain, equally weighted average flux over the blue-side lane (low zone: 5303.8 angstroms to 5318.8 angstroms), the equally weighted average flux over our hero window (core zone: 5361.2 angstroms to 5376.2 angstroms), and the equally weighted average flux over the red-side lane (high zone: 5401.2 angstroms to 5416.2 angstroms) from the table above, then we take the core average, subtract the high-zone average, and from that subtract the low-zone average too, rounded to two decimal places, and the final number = -1.70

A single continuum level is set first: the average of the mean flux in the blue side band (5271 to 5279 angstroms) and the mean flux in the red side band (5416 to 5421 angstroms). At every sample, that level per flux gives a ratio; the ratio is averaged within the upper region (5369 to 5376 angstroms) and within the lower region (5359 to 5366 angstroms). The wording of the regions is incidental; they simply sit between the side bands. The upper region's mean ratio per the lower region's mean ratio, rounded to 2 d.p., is 0.89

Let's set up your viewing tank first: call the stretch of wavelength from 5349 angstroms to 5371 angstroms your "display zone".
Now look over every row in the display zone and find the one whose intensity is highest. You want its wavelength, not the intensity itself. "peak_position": 5350.0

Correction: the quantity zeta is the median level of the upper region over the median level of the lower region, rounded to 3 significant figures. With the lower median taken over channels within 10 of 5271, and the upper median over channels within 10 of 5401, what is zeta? 1.02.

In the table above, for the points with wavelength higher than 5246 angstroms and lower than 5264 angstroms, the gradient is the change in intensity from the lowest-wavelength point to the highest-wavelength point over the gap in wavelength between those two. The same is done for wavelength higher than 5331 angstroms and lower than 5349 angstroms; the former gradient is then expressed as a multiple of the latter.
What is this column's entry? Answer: 1.4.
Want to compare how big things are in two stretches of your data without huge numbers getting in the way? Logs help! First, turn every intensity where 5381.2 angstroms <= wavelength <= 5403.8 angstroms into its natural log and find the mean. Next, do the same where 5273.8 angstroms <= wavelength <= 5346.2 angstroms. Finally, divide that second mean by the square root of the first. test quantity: 0.657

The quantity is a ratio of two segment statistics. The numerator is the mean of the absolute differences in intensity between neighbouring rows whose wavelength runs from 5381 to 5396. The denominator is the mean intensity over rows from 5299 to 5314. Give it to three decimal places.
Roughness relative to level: 0.060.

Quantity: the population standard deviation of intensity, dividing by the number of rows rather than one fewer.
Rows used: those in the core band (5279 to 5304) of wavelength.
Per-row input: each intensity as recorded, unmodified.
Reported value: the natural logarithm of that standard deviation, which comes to -2.03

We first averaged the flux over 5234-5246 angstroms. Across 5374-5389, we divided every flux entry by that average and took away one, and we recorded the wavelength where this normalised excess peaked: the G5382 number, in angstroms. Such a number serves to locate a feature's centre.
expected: 5382.5 angstroms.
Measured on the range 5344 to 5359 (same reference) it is 5350.0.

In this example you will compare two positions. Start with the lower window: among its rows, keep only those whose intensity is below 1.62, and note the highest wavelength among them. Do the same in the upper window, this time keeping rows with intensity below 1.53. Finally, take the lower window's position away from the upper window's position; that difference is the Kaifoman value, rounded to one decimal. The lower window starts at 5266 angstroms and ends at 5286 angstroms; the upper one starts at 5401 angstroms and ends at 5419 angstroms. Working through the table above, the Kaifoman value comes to 132.5 angstroms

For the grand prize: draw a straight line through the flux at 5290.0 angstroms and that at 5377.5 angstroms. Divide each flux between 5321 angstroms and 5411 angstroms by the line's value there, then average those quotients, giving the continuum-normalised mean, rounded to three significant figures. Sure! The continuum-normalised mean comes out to 1.06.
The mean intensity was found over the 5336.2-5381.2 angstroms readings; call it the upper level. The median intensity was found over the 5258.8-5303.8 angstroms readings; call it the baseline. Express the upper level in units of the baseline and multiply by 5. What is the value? 4.84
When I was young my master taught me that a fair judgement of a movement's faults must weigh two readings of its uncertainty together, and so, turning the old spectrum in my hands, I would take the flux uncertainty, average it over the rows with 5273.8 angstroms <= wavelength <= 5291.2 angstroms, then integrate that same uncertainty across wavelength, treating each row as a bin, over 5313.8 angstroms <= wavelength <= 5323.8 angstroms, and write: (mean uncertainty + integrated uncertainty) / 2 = 0.67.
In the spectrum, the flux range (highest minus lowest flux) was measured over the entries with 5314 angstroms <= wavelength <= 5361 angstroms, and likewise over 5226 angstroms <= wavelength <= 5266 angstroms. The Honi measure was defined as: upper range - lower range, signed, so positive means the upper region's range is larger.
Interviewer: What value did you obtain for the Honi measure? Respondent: -0.110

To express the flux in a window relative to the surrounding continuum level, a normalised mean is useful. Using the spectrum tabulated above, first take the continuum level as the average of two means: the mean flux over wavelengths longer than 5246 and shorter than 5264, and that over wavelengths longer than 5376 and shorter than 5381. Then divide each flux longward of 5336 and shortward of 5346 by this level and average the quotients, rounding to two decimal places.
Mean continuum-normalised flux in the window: 0.99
